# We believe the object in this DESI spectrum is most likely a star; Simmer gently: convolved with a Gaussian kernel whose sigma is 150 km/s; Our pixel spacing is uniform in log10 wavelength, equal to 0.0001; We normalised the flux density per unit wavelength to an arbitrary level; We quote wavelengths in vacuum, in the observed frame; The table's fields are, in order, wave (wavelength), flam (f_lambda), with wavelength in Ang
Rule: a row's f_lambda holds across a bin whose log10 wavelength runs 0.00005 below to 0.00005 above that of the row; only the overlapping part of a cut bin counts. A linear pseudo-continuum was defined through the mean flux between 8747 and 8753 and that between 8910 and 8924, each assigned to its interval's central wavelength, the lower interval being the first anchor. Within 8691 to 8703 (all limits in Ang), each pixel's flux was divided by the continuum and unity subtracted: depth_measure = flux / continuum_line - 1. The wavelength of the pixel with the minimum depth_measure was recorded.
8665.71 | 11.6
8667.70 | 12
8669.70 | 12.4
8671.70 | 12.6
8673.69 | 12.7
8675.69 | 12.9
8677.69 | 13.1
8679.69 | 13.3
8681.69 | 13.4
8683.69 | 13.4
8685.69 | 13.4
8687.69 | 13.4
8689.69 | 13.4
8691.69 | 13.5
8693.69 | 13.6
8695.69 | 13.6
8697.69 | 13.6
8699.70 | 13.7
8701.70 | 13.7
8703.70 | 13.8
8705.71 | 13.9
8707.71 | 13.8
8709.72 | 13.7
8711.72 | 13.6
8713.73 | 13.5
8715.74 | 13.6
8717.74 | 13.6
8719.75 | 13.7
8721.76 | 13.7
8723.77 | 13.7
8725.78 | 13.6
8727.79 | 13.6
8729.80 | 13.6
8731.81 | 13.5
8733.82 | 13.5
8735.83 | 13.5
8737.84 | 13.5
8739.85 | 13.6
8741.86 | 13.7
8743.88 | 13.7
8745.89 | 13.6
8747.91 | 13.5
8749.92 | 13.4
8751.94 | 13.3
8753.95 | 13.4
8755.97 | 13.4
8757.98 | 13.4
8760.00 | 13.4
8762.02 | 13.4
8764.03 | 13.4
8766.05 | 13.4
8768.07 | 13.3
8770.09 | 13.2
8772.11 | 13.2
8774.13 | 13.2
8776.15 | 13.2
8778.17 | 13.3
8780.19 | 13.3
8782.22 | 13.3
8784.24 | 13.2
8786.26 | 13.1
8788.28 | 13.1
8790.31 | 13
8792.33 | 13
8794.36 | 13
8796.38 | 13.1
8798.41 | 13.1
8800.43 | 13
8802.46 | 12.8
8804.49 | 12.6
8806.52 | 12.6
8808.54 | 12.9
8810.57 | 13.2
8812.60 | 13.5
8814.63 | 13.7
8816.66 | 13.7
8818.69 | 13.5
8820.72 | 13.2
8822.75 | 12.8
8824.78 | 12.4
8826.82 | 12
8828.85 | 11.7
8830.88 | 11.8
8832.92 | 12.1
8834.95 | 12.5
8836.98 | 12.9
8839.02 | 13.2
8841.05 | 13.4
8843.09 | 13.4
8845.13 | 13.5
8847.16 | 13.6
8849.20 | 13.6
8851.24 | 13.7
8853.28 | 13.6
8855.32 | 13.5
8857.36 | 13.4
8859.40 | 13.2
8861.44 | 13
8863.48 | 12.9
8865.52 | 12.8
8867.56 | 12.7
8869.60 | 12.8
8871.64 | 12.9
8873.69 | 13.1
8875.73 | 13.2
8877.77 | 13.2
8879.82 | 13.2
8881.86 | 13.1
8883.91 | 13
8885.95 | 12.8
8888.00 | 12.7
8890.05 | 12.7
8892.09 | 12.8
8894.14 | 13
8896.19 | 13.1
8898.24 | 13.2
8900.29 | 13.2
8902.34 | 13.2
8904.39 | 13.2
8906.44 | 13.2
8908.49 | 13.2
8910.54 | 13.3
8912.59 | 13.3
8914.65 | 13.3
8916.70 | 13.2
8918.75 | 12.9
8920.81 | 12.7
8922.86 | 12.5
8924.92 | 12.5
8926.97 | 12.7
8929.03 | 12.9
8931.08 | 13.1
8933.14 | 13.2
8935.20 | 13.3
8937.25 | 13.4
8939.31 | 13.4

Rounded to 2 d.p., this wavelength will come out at 8691.69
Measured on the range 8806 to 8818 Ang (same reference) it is 8806.52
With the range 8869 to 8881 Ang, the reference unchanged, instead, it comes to 8869.60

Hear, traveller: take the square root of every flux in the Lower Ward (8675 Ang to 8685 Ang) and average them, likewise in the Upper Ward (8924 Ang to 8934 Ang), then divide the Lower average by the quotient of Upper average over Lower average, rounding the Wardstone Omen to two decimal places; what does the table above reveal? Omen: 3.68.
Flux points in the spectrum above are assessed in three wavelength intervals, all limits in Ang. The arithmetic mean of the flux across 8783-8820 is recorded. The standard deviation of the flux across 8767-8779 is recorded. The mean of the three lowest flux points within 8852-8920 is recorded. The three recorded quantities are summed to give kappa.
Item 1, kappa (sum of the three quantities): 25.9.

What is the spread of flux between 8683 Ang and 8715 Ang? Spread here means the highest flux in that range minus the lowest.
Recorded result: 0.50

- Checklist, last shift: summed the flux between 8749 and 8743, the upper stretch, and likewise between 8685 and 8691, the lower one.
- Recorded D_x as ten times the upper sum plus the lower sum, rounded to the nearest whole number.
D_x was 448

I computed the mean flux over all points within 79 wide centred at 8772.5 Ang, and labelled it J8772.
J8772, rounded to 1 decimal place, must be 13.3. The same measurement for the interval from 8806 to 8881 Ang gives 13.0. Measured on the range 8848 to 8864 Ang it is 13.4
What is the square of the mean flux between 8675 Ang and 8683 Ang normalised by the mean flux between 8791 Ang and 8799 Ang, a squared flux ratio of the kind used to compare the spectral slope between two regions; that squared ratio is 1.02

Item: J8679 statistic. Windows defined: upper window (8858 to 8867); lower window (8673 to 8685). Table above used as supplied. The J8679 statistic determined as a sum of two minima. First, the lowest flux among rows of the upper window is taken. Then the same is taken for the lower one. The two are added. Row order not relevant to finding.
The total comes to 25.5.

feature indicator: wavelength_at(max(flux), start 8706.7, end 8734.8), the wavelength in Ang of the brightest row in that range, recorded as 8707.71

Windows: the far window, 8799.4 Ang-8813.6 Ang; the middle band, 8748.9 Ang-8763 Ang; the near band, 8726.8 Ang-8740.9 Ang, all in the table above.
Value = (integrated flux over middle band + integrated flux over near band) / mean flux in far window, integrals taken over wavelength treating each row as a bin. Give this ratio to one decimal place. 29.3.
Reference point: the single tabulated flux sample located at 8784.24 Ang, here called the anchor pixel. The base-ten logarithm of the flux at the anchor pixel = 1.12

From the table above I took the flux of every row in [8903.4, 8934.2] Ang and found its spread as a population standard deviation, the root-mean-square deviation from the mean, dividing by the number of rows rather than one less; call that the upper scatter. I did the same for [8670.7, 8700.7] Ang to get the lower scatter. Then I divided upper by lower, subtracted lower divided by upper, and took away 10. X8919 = -10.3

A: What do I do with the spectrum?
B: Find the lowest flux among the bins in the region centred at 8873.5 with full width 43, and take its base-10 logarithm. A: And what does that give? 1.10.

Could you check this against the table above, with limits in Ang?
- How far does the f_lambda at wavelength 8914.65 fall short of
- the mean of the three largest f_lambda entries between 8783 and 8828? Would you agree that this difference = 0.33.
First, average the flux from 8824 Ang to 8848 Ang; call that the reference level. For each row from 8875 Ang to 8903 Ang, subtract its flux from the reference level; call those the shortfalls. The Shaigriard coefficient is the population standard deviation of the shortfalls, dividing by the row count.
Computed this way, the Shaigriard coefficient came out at 0.19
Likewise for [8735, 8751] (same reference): 0.10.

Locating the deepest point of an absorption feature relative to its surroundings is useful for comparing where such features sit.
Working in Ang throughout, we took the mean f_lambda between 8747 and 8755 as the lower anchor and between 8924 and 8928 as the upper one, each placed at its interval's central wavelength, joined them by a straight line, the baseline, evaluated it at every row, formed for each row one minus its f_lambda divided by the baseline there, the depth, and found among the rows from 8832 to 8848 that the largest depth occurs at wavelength 8832.92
